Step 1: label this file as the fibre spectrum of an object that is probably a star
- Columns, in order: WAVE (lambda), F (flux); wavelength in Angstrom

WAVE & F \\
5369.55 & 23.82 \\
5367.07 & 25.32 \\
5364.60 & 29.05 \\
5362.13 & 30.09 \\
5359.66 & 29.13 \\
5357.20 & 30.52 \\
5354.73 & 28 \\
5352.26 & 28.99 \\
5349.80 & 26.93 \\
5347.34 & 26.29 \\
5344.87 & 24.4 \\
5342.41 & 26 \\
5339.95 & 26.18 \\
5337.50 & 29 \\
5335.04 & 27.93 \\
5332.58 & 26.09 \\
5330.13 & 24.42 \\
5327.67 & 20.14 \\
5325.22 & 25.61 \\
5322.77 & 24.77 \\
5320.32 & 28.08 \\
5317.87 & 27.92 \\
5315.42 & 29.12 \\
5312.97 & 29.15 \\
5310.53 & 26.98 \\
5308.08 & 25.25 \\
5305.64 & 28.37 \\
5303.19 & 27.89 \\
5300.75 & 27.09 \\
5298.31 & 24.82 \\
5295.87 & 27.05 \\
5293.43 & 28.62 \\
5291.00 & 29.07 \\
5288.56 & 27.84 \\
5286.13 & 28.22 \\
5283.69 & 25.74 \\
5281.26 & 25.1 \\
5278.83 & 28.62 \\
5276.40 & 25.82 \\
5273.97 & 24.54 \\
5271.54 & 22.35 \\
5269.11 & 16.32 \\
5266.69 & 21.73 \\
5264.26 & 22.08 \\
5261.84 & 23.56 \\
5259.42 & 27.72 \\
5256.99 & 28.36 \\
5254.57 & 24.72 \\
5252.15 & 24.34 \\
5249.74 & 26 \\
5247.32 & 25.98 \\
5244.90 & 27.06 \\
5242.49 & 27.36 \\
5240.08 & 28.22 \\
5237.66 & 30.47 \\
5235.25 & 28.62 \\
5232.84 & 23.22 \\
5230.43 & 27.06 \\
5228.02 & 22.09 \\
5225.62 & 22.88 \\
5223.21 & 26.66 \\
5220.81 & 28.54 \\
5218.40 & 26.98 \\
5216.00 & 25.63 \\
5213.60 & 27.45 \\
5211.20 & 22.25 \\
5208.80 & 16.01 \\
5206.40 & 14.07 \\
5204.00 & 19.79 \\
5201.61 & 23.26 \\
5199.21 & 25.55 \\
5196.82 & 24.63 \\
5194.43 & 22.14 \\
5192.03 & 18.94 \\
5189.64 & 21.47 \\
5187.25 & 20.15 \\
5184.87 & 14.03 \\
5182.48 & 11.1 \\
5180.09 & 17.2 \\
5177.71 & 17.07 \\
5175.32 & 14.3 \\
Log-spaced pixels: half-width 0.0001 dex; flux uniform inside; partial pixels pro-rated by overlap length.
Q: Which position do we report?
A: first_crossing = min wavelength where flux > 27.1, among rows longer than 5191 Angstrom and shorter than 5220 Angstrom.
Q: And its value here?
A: 5213.60 Angstrom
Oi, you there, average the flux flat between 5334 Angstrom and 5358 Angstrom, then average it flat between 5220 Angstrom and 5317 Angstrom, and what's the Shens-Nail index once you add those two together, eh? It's 53.5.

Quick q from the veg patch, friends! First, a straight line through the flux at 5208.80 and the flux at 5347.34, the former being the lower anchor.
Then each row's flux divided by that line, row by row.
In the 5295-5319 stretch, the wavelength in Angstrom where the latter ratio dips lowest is 5308.08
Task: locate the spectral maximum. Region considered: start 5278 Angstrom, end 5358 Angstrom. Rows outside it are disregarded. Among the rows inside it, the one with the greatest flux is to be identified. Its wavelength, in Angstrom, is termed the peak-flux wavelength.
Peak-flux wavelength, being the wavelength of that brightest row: 5357.20 Angstrom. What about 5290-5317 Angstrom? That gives 5312.97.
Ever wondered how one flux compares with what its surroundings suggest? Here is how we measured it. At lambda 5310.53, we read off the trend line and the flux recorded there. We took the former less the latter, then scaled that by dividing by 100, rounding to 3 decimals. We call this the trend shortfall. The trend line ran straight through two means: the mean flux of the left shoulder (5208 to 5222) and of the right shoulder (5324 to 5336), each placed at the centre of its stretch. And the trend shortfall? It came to -0.022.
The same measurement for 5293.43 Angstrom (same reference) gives -0.039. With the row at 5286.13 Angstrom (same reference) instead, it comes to -0.035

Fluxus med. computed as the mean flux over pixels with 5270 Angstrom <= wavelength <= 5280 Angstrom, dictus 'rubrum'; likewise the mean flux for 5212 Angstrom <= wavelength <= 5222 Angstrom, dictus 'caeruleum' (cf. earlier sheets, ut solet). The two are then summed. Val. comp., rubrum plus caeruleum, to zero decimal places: 52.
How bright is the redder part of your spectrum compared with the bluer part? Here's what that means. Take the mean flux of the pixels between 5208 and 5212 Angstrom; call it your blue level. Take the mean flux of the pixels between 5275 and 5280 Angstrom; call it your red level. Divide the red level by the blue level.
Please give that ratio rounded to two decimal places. 1.42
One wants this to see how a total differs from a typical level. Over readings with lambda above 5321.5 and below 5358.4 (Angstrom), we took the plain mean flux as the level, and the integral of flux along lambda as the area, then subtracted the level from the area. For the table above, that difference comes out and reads 946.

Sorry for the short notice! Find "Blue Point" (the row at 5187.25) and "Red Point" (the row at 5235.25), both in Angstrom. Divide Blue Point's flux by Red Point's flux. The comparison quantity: 0.70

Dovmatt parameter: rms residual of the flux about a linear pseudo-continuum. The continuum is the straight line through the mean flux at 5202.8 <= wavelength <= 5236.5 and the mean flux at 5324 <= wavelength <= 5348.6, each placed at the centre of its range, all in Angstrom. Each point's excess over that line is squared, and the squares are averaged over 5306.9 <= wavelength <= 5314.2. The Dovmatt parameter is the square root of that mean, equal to 2.5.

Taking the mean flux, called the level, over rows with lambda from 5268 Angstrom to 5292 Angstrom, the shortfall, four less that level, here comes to -21.4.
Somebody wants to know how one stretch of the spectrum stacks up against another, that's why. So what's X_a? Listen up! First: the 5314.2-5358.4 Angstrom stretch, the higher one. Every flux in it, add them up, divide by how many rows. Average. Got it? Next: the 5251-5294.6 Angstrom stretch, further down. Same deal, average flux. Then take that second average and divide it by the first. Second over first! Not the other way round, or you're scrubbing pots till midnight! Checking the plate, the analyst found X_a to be 0.95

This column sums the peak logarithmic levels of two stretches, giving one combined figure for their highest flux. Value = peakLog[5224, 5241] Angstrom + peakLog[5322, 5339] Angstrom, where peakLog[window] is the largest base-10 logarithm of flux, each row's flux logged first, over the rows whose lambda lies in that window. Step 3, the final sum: 2.95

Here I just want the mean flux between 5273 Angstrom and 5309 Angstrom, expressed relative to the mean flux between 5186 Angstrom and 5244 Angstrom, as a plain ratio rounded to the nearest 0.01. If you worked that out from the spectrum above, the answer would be 1.13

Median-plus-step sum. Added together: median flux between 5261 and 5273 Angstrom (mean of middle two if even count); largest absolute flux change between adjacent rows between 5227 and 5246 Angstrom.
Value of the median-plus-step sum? 27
